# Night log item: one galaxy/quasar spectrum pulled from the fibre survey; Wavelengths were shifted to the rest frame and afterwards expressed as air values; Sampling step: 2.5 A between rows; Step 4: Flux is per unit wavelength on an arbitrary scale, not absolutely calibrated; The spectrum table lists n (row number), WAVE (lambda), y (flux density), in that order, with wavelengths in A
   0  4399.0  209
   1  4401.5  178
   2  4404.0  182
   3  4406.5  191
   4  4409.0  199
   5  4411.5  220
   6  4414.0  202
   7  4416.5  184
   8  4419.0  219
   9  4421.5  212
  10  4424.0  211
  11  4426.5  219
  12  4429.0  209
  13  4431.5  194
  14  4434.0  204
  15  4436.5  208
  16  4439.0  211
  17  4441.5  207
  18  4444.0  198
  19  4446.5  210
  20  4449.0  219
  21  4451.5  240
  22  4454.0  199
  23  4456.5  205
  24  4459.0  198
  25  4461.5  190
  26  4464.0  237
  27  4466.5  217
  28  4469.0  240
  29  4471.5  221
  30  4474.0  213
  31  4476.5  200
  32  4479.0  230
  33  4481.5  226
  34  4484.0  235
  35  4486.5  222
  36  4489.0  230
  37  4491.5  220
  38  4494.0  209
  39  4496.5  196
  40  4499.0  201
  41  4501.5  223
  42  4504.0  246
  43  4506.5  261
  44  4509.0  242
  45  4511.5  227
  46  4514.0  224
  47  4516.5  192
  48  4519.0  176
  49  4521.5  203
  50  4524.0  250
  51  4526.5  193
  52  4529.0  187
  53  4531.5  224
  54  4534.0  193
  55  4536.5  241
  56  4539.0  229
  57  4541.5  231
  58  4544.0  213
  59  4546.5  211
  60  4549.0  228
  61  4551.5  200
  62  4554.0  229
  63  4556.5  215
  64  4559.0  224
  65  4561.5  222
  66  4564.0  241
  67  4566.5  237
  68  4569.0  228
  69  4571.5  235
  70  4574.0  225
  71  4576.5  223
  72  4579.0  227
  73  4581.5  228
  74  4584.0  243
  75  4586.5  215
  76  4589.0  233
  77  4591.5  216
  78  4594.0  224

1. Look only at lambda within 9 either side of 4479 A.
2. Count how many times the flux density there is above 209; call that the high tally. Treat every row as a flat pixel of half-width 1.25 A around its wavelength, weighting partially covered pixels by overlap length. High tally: 6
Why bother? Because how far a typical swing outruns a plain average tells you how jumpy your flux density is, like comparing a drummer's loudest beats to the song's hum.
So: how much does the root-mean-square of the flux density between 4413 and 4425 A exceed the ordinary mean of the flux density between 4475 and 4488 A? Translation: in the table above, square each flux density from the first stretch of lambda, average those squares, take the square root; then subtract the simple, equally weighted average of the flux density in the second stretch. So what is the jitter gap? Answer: -16.6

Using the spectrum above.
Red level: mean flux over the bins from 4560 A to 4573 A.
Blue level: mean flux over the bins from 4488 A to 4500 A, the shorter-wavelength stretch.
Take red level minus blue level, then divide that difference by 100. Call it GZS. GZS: 0.21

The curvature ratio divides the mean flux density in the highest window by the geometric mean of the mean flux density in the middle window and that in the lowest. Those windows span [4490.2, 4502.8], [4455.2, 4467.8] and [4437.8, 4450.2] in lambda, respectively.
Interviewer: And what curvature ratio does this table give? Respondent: 1.00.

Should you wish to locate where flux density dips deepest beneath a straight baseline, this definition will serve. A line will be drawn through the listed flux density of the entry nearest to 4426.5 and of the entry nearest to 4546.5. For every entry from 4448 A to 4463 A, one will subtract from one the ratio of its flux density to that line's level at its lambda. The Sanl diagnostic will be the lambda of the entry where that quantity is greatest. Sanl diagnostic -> 4461.5 A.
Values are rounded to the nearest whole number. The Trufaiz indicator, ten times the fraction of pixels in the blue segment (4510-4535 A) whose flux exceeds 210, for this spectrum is 4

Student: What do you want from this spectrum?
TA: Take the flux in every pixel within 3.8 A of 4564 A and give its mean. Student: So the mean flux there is 233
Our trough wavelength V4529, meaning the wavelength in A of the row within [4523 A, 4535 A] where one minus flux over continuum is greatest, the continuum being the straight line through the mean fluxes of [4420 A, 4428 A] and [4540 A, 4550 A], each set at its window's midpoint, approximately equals 4529.0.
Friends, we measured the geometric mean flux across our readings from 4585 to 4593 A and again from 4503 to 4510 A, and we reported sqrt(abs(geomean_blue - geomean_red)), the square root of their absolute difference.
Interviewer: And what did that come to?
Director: 5.3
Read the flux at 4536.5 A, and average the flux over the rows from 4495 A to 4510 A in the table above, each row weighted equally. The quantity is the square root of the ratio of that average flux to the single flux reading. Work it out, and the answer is 0.97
